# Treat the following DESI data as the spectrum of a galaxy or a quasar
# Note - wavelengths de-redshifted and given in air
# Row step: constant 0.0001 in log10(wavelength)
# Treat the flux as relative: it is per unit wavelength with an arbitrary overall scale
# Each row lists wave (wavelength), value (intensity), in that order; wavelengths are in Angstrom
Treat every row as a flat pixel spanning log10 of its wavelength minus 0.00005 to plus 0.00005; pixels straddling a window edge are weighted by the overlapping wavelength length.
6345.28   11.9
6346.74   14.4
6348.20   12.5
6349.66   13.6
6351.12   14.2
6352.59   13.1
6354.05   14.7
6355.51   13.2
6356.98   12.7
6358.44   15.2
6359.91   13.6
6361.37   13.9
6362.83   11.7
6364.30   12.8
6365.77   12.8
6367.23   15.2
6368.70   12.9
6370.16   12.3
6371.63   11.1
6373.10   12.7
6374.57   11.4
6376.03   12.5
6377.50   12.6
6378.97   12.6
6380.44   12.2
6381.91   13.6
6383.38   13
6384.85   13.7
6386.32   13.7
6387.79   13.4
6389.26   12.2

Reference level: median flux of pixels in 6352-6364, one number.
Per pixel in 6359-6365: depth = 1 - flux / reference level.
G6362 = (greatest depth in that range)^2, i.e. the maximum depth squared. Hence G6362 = 0.016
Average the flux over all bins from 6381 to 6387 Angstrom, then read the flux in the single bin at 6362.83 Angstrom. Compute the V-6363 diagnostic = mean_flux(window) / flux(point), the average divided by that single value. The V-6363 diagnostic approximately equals 1.15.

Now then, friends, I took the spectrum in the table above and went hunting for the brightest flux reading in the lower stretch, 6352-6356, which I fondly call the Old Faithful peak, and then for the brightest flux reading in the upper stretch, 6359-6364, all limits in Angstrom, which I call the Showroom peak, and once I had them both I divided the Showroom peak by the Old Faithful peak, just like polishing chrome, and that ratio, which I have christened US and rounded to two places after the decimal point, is 0.95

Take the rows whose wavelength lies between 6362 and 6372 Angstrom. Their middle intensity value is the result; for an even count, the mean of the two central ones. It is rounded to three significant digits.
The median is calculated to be 12.8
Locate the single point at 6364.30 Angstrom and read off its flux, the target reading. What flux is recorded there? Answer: 12.8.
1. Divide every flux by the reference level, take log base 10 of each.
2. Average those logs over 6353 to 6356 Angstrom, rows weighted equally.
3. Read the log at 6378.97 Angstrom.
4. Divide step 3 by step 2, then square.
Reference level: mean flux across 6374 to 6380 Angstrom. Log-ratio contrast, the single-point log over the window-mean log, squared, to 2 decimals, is 0.04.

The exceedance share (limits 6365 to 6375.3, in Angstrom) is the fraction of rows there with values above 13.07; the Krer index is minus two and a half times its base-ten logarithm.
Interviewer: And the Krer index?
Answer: 2.1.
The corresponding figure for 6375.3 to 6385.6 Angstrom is 1.4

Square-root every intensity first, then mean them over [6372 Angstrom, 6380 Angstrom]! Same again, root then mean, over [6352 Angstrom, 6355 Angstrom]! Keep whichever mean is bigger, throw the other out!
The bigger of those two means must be 3.73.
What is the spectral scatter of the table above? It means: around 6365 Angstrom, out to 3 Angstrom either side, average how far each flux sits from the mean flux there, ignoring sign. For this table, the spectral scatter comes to 1.0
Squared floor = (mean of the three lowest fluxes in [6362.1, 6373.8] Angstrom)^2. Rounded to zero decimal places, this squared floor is 137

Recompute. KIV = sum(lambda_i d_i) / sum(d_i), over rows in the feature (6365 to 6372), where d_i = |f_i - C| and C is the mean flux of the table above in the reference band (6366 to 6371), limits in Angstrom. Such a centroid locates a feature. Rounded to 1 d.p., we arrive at 6369.3 Angstrom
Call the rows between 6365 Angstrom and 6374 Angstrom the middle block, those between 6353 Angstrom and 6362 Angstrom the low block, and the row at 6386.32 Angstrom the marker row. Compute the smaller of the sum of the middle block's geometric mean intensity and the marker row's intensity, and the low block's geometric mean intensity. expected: 13.9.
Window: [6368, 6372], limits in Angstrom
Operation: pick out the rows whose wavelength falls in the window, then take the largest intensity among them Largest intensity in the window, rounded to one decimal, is 12.9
